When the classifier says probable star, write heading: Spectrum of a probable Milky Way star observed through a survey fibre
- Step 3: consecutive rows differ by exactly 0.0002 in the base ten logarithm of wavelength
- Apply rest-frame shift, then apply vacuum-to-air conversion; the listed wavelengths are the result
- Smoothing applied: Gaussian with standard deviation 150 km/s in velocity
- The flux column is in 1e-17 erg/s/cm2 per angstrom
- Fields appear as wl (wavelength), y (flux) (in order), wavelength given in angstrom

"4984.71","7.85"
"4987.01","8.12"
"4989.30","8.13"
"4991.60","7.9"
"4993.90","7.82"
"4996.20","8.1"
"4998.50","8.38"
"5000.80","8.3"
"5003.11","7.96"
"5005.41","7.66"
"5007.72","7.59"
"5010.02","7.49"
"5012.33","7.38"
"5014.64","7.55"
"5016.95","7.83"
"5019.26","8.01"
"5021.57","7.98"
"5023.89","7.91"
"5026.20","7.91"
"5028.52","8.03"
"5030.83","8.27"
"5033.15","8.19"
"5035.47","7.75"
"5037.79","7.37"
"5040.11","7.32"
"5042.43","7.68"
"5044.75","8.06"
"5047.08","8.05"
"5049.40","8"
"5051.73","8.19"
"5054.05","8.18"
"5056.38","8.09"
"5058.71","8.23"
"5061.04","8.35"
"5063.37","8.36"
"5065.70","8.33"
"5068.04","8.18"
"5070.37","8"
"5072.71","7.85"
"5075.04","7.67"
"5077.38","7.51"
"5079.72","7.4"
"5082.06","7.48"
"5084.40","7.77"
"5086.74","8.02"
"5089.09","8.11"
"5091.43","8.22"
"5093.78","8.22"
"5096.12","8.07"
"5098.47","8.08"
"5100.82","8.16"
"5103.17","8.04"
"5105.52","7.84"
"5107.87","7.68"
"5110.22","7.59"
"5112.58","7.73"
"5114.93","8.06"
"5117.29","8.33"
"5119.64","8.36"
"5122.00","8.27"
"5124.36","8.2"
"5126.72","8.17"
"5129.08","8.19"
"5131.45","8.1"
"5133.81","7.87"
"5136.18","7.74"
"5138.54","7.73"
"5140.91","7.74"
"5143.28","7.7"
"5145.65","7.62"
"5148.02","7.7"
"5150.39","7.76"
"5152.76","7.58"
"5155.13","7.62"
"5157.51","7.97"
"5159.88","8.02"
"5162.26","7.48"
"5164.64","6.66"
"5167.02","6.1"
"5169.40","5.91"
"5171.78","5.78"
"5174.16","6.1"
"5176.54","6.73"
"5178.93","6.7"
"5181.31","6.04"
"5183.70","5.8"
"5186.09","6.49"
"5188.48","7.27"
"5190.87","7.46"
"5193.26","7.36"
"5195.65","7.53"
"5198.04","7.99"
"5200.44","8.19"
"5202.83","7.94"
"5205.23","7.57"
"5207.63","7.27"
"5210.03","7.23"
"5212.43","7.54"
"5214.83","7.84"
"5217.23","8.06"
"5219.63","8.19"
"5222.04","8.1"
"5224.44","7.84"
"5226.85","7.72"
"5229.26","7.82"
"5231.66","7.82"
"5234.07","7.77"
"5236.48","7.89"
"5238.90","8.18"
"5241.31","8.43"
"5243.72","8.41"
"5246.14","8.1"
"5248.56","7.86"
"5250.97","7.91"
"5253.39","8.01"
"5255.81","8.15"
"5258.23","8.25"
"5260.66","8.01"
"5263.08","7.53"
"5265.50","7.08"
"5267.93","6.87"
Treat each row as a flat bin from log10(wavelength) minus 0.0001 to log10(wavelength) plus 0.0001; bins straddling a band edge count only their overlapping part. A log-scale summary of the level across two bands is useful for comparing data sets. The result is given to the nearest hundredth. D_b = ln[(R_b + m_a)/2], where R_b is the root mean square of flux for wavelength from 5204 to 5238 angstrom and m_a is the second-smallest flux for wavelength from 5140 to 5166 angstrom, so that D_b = 2.03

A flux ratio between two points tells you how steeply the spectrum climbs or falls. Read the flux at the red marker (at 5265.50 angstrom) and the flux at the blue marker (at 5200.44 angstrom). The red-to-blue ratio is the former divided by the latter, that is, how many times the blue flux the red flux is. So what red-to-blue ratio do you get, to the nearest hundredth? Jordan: 0.86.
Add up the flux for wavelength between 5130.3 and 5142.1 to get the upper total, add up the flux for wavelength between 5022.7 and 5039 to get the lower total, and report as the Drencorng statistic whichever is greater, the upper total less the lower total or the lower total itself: 55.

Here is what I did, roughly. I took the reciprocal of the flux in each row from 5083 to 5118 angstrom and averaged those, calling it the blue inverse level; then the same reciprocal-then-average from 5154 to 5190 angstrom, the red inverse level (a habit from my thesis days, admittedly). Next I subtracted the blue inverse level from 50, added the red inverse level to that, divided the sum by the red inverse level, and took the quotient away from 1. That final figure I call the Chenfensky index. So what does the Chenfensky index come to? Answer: -331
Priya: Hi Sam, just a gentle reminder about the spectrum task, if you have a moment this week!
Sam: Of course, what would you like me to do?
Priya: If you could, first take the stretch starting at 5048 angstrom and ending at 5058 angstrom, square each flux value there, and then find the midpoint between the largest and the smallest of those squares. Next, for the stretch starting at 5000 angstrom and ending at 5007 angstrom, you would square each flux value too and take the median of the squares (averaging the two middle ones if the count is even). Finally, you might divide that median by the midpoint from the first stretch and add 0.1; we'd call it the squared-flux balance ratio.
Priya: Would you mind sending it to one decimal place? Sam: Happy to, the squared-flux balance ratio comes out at 1.1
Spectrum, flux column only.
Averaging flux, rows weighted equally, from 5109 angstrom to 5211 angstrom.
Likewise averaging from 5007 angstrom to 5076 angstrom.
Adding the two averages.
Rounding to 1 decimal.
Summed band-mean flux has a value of 15.4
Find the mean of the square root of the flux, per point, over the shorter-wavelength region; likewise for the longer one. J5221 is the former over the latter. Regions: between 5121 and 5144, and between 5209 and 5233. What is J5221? 1.01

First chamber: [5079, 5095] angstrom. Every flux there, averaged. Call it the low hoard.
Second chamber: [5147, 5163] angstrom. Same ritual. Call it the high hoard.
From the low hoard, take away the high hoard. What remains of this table 0.2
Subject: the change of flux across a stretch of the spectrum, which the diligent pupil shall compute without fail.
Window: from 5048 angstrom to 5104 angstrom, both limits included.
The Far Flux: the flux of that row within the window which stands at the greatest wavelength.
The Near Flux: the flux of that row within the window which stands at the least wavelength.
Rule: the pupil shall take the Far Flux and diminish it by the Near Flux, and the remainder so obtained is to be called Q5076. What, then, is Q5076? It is 0.0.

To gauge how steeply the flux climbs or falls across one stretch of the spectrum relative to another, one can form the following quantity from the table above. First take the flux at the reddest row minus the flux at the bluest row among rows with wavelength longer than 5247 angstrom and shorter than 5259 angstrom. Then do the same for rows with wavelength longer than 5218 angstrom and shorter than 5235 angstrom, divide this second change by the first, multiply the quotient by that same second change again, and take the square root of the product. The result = 0.67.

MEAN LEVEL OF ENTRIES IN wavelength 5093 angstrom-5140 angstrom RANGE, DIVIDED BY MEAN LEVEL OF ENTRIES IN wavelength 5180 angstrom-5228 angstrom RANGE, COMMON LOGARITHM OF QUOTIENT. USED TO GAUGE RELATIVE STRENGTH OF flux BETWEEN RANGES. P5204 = 0.031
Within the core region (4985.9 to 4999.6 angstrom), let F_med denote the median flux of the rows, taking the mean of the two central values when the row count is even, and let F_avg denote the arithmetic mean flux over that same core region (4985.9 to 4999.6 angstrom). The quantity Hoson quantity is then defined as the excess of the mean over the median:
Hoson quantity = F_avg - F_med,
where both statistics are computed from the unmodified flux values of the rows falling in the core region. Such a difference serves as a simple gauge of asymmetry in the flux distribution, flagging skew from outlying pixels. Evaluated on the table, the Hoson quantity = -0.03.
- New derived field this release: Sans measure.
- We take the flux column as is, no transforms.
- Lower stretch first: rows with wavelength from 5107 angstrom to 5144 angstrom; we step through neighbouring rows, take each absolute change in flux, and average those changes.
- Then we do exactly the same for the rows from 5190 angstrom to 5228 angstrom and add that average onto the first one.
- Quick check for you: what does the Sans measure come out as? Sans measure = 0.327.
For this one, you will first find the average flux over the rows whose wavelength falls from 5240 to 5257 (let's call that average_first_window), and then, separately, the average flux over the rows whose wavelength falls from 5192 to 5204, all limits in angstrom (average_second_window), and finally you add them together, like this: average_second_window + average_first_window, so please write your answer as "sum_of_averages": 15.9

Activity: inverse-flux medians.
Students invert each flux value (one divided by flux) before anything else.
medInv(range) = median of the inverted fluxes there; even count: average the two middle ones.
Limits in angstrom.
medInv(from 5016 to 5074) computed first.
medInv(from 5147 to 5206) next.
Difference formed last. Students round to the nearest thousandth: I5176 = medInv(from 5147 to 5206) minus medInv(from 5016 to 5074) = 0.010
